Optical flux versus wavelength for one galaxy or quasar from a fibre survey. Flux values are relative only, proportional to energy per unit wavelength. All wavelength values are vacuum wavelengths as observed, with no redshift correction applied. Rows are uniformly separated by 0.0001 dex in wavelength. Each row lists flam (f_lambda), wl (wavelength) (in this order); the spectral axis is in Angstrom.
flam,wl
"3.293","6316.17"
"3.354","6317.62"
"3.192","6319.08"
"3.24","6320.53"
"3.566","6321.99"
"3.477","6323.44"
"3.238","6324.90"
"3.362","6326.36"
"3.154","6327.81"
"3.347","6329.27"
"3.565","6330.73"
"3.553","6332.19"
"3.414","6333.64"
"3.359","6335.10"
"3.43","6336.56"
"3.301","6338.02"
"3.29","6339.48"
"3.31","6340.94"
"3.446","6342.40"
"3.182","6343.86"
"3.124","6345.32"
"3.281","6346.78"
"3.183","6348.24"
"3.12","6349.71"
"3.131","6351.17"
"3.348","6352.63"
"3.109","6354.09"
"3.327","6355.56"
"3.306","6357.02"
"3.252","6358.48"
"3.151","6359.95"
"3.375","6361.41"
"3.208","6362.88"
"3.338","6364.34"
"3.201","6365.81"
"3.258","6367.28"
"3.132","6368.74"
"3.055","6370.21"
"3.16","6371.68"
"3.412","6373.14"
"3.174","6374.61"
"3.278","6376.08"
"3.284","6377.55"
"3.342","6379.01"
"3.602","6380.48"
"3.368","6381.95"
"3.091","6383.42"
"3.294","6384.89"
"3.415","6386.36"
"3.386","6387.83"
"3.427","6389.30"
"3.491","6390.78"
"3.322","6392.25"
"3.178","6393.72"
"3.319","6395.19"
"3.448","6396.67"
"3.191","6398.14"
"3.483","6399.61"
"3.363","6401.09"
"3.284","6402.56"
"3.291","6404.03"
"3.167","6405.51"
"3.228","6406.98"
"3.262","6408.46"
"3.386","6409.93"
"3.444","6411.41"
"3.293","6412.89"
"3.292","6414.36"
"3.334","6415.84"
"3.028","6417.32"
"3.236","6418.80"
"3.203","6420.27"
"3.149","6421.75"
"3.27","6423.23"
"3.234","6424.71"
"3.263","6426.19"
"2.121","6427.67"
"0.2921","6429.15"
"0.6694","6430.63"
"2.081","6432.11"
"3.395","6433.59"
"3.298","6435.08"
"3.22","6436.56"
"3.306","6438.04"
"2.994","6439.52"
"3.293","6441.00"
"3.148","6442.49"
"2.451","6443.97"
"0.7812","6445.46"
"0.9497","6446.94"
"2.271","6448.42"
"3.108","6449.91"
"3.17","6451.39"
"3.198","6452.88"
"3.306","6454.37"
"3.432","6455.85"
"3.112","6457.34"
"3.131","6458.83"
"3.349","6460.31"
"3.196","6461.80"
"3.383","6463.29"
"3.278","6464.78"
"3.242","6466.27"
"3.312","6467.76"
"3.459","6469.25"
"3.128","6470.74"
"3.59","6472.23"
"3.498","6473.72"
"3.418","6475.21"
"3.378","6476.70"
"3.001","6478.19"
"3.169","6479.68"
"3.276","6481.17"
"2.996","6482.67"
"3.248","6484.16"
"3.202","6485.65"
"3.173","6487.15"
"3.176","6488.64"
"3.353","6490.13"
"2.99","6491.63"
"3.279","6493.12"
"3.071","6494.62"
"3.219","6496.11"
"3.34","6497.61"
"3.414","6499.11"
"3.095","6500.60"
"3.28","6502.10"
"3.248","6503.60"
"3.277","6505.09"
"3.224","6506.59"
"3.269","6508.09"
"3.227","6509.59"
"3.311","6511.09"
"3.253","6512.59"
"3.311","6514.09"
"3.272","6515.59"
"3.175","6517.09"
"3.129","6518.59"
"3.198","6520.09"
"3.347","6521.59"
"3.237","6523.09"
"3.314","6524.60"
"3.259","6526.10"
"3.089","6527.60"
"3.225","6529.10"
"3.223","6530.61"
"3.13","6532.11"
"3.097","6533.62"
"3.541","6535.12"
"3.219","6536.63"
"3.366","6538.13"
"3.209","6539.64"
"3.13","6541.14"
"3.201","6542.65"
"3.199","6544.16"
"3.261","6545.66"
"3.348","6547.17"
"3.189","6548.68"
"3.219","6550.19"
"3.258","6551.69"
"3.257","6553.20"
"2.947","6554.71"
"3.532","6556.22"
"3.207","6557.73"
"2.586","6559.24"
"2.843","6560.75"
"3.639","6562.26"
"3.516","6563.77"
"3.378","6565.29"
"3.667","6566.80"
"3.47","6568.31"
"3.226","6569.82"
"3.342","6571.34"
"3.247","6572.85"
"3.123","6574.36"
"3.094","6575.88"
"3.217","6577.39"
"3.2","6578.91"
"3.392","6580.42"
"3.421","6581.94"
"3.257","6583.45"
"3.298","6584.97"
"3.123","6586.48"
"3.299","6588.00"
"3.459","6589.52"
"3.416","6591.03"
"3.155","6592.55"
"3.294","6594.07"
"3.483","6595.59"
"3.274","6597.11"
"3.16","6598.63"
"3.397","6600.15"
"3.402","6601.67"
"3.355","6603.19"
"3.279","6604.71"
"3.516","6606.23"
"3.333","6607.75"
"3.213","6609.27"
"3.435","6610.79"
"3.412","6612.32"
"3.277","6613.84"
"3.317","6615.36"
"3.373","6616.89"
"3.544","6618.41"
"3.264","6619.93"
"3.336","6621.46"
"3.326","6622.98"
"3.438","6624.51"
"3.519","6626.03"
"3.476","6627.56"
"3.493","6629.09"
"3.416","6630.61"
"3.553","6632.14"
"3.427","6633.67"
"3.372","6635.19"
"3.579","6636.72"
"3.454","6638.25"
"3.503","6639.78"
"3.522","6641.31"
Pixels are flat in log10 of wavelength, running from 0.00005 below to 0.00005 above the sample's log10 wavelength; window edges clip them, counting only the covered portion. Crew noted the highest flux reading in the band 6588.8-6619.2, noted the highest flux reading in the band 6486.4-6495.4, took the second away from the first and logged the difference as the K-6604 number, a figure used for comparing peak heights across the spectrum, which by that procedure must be 0.19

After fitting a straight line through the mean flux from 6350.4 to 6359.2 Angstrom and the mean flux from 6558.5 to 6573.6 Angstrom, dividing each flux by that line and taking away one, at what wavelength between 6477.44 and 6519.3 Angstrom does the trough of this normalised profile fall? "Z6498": 6491.63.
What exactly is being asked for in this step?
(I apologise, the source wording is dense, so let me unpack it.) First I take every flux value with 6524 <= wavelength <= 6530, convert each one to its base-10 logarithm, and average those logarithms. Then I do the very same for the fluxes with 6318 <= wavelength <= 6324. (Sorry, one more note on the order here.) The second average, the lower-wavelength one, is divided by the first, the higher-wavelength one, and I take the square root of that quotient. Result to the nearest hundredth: 1.02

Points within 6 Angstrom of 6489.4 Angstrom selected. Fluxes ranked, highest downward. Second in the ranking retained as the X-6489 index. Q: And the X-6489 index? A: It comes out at 3.279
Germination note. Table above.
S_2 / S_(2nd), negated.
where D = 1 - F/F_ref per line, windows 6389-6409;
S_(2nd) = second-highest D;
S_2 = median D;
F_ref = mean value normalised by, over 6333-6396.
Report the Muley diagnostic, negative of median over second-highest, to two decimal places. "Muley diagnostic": 0.21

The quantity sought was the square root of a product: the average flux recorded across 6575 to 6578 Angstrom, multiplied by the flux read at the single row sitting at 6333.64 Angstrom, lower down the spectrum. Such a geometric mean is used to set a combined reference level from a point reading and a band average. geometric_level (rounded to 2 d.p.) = 3.28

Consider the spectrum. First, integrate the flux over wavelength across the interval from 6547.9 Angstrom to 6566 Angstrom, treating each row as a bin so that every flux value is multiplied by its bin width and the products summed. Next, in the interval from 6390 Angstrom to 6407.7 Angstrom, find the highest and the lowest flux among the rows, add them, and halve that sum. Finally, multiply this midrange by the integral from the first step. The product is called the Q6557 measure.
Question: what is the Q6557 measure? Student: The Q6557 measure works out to 194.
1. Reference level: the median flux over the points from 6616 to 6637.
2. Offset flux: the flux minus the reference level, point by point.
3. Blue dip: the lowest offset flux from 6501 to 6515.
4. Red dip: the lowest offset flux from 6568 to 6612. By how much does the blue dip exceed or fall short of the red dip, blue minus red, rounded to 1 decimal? 0.1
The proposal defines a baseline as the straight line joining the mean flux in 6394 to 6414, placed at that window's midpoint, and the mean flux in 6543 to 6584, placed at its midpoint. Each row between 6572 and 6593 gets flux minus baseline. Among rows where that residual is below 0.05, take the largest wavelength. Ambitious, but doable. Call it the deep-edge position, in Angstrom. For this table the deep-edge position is 6592.55 Angstrom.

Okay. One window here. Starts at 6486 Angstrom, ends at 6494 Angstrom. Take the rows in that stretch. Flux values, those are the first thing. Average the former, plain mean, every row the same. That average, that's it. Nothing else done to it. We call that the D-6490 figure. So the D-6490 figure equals 3.19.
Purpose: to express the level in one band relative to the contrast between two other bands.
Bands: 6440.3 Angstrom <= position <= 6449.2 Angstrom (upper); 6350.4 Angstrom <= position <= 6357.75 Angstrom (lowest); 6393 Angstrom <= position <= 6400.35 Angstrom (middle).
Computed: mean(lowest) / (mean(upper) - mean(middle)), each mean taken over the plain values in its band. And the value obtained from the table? -3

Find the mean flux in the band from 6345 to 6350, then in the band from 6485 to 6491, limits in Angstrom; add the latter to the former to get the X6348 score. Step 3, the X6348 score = 6.40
